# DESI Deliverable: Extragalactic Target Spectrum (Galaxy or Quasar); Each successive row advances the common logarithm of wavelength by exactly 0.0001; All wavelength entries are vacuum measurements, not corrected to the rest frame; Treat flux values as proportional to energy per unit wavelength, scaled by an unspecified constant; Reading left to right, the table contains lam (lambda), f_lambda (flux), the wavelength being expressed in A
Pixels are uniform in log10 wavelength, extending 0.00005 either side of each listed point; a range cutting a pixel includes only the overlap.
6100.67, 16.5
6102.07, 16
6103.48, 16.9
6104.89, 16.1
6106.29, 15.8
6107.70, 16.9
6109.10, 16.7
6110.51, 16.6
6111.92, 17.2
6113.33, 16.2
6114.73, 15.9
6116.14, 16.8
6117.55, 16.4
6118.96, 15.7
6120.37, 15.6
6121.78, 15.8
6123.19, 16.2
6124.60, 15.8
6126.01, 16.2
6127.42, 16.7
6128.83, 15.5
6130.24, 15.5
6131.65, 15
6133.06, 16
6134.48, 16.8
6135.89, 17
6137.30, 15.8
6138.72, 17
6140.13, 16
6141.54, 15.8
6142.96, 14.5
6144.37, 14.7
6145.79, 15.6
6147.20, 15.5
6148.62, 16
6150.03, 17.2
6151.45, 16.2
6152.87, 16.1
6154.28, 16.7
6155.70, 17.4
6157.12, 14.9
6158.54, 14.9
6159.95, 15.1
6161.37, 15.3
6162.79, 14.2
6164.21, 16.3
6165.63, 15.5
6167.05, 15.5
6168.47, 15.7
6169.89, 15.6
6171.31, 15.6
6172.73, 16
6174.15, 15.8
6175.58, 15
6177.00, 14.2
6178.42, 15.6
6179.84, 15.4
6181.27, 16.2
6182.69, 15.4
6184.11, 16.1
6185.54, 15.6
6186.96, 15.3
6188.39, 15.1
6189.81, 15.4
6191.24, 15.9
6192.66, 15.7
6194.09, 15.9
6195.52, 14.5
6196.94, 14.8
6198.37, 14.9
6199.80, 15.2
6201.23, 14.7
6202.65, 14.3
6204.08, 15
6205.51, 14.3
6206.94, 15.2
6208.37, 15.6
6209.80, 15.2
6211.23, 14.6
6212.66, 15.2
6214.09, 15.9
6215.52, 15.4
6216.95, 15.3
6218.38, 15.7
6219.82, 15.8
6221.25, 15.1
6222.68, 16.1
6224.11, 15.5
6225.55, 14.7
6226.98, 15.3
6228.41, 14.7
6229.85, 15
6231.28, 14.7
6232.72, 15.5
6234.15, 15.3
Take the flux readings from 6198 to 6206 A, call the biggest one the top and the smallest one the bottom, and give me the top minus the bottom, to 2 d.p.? 0.90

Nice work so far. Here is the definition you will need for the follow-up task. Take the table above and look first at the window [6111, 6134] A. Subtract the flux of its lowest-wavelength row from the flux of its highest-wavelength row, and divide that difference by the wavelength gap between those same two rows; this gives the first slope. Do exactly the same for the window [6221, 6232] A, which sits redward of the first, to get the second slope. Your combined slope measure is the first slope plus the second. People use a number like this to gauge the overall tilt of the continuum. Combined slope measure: -0.10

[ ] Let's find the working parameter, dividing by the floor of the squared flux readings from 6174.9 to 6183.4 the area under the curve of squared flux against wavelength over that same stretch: 9.9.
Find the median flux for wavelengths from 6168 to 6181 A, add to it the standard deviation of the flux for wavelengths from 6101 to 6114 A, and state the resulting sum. 16.1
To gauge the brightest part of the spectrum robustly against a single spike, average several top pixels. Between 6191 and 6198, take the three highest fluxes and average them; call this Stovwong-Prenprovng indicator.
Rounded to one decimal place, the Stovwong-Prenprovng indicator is 15.8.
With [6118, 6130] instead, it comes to 16.4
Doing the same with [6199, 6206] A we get 15.0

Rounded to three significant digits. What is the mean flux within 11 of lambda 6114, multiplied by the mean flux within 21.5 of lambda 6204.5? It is 249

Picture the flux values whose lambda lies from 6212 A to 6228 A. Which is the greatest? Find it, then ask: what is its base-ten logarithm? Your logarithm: 1.21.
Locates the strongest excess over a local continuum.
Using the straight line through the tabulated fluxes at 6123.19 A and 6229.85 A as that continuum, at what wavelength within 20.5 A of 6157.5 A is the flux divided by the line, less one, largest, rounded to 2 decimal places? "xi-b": 6155.70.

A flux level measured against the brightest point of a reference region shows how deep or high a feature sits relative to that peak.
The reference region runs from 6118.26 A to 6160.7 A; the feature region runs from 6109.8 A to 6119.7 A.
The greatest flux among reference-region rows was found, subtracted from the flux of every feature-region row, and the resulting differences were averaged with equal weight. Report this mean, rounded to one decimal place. -1.0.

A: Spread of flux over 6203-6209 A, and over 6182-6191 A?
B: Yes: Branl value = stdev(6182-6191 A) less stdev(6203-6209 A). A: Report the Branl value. -0.2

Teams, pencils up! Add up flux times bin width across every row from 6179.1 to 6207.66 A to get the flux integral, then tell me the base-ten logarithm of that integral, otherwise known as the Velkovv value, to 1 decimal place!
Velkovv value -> 2.6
